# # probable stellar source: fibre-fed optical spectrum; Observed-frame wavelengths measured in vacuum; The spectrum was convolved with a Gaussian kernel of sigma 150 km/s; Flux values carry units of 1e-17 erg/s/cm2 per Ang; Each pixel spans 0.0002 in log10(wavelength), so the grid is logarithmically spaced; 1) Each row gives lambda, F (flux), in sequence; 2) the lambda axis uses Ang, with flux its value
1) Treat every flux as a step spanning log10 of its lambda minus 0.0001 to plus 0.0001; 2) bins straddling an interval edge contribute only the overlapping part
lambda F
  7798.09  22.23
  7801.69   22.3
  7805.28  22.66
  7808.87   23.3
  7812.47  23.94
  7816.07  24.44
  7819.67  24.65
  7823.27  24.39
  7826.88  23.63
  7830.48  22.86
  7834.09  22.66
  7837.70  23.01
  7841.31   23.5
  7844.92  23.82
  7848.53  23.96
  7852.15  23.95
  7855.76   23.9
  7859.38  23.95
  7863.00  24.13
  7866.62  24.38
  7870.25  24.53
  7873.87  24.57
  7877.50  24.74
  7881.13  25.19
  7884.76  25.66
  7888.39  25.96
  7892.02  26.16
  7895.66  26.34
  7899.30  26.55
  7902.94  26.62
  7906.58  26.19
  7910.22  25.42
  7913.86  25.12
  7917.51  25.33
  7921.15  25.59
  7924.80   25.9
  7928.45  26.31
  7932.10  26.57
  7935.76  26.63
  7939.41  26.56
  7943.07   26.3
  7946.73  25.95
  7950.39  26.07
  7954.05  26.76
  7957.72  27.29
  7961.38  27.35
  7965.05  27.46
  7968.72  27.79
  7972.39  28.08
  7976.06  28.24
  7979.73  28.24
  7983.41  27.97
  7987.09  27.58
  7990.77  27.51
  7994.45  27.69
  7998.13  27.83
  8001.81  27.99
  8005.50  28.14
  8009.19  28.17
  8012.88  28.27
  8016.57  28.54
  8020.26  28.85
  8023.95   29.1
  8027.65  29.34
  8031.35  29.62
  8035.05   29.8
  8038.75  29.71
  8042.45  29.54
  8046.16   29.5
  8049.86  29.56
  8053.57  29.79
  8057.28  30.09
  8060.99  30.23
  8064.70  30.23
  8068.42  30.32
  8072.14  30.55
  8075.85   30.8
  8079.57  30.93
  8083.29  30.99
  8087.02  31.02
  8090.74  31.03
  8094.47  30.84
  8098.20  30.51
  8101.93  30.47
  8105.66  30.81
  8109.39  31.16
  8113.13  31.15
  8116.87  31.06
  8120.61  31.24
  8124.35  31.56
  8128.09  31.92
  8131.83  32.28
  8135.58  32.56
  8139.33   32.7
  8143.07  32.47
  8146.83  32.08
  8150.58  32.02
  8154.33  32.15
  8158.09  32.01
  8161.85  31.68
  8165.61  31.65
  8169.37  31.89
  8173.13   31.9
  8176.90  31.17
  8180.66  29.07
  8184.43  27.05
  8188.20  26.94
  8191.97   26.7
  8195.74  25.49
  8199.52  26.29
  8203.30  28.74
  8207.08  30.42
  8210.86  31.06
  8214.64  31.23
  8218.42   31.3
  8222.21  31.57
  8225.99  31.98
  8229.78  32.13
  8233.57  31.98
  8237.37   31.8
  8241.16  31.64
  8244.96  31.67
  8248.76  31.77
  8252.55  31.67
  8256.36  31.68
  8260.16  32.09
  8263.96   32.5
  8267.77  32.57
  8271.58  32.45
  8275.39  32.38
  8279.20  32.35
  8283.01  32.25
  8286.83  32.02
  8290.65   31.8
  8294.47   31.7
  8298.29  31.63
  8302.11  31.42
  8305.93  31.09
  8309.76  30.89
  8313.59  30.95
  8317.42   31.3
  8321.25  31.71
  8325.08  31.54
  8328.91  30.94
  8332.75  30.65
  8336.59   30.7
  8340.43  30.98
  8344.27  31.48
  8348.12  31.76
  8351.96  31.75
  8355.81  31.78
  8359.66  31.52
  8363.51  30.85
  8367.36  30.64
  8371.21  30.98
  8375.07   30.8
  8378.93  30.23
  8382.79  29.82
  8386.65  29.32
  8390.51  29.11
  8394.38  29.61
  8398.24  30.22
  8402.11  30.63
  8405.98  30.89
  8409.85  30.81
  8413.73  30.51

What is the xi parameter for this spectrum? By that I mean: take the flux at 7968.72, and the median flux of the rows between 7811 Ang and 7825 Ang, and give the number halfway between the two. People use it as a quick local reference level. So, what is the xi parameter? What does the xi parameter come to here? 26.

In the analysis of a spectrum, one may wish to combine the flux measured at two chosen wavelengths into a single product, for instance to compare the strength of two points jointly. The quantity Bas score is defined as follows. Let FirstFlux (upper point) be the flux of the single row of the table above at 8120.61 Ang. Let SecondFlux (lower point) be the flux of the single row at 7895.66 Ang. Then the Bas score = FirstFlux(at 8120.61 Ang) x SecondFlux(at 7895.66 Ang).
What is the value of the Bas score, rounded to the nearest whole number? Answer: 823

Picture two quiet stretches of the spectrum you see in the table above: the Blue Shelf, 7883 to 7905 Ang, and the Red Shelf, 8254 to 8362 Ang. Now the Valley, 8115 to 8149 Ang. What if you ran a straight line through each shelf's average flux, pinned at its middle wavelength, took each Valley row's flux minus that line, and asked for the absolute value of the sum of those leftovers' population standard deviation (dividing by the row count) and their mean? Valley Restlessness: 3.1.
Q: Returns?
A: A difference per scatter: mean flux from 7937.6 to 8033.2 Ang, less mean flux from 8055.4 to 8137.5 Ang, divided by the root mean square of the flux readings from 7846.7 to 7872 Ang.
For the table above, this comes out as -0.13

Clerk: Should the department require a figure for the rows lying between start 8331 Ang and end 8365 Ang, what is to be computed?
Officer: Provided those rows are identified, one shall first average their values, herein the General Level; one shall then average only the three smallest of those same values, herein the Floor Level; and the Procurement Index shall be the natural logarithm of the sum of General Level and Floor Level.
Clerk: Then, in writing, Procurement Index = 4.13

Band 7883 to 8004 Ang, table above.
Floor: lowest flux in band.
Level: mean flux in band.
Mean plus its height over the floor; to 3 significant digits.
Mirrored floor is 28.4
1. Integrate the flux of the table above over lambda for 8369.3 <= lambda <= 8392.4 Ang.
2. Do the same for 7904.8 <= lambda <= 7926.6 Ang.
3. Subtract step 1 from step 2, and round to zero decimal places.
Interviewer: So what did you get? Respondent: -136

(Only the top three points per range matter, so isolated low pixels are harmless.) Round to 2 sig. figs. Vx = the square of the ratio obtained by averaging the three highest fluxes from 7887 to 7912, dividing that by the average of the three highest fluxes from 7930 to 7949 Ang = 0.99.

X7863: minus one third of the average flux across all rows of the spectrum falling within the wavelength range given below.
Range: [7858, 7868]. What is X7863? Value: -8.1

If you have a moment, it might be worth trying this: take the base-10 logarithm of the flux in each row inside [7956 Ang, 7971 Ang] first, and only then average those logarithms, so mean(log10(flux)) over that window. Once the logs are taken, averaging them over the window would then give 1.44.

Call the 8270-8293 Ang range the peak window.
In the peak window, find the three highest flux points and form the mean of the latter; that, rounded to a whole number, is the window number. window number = 32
